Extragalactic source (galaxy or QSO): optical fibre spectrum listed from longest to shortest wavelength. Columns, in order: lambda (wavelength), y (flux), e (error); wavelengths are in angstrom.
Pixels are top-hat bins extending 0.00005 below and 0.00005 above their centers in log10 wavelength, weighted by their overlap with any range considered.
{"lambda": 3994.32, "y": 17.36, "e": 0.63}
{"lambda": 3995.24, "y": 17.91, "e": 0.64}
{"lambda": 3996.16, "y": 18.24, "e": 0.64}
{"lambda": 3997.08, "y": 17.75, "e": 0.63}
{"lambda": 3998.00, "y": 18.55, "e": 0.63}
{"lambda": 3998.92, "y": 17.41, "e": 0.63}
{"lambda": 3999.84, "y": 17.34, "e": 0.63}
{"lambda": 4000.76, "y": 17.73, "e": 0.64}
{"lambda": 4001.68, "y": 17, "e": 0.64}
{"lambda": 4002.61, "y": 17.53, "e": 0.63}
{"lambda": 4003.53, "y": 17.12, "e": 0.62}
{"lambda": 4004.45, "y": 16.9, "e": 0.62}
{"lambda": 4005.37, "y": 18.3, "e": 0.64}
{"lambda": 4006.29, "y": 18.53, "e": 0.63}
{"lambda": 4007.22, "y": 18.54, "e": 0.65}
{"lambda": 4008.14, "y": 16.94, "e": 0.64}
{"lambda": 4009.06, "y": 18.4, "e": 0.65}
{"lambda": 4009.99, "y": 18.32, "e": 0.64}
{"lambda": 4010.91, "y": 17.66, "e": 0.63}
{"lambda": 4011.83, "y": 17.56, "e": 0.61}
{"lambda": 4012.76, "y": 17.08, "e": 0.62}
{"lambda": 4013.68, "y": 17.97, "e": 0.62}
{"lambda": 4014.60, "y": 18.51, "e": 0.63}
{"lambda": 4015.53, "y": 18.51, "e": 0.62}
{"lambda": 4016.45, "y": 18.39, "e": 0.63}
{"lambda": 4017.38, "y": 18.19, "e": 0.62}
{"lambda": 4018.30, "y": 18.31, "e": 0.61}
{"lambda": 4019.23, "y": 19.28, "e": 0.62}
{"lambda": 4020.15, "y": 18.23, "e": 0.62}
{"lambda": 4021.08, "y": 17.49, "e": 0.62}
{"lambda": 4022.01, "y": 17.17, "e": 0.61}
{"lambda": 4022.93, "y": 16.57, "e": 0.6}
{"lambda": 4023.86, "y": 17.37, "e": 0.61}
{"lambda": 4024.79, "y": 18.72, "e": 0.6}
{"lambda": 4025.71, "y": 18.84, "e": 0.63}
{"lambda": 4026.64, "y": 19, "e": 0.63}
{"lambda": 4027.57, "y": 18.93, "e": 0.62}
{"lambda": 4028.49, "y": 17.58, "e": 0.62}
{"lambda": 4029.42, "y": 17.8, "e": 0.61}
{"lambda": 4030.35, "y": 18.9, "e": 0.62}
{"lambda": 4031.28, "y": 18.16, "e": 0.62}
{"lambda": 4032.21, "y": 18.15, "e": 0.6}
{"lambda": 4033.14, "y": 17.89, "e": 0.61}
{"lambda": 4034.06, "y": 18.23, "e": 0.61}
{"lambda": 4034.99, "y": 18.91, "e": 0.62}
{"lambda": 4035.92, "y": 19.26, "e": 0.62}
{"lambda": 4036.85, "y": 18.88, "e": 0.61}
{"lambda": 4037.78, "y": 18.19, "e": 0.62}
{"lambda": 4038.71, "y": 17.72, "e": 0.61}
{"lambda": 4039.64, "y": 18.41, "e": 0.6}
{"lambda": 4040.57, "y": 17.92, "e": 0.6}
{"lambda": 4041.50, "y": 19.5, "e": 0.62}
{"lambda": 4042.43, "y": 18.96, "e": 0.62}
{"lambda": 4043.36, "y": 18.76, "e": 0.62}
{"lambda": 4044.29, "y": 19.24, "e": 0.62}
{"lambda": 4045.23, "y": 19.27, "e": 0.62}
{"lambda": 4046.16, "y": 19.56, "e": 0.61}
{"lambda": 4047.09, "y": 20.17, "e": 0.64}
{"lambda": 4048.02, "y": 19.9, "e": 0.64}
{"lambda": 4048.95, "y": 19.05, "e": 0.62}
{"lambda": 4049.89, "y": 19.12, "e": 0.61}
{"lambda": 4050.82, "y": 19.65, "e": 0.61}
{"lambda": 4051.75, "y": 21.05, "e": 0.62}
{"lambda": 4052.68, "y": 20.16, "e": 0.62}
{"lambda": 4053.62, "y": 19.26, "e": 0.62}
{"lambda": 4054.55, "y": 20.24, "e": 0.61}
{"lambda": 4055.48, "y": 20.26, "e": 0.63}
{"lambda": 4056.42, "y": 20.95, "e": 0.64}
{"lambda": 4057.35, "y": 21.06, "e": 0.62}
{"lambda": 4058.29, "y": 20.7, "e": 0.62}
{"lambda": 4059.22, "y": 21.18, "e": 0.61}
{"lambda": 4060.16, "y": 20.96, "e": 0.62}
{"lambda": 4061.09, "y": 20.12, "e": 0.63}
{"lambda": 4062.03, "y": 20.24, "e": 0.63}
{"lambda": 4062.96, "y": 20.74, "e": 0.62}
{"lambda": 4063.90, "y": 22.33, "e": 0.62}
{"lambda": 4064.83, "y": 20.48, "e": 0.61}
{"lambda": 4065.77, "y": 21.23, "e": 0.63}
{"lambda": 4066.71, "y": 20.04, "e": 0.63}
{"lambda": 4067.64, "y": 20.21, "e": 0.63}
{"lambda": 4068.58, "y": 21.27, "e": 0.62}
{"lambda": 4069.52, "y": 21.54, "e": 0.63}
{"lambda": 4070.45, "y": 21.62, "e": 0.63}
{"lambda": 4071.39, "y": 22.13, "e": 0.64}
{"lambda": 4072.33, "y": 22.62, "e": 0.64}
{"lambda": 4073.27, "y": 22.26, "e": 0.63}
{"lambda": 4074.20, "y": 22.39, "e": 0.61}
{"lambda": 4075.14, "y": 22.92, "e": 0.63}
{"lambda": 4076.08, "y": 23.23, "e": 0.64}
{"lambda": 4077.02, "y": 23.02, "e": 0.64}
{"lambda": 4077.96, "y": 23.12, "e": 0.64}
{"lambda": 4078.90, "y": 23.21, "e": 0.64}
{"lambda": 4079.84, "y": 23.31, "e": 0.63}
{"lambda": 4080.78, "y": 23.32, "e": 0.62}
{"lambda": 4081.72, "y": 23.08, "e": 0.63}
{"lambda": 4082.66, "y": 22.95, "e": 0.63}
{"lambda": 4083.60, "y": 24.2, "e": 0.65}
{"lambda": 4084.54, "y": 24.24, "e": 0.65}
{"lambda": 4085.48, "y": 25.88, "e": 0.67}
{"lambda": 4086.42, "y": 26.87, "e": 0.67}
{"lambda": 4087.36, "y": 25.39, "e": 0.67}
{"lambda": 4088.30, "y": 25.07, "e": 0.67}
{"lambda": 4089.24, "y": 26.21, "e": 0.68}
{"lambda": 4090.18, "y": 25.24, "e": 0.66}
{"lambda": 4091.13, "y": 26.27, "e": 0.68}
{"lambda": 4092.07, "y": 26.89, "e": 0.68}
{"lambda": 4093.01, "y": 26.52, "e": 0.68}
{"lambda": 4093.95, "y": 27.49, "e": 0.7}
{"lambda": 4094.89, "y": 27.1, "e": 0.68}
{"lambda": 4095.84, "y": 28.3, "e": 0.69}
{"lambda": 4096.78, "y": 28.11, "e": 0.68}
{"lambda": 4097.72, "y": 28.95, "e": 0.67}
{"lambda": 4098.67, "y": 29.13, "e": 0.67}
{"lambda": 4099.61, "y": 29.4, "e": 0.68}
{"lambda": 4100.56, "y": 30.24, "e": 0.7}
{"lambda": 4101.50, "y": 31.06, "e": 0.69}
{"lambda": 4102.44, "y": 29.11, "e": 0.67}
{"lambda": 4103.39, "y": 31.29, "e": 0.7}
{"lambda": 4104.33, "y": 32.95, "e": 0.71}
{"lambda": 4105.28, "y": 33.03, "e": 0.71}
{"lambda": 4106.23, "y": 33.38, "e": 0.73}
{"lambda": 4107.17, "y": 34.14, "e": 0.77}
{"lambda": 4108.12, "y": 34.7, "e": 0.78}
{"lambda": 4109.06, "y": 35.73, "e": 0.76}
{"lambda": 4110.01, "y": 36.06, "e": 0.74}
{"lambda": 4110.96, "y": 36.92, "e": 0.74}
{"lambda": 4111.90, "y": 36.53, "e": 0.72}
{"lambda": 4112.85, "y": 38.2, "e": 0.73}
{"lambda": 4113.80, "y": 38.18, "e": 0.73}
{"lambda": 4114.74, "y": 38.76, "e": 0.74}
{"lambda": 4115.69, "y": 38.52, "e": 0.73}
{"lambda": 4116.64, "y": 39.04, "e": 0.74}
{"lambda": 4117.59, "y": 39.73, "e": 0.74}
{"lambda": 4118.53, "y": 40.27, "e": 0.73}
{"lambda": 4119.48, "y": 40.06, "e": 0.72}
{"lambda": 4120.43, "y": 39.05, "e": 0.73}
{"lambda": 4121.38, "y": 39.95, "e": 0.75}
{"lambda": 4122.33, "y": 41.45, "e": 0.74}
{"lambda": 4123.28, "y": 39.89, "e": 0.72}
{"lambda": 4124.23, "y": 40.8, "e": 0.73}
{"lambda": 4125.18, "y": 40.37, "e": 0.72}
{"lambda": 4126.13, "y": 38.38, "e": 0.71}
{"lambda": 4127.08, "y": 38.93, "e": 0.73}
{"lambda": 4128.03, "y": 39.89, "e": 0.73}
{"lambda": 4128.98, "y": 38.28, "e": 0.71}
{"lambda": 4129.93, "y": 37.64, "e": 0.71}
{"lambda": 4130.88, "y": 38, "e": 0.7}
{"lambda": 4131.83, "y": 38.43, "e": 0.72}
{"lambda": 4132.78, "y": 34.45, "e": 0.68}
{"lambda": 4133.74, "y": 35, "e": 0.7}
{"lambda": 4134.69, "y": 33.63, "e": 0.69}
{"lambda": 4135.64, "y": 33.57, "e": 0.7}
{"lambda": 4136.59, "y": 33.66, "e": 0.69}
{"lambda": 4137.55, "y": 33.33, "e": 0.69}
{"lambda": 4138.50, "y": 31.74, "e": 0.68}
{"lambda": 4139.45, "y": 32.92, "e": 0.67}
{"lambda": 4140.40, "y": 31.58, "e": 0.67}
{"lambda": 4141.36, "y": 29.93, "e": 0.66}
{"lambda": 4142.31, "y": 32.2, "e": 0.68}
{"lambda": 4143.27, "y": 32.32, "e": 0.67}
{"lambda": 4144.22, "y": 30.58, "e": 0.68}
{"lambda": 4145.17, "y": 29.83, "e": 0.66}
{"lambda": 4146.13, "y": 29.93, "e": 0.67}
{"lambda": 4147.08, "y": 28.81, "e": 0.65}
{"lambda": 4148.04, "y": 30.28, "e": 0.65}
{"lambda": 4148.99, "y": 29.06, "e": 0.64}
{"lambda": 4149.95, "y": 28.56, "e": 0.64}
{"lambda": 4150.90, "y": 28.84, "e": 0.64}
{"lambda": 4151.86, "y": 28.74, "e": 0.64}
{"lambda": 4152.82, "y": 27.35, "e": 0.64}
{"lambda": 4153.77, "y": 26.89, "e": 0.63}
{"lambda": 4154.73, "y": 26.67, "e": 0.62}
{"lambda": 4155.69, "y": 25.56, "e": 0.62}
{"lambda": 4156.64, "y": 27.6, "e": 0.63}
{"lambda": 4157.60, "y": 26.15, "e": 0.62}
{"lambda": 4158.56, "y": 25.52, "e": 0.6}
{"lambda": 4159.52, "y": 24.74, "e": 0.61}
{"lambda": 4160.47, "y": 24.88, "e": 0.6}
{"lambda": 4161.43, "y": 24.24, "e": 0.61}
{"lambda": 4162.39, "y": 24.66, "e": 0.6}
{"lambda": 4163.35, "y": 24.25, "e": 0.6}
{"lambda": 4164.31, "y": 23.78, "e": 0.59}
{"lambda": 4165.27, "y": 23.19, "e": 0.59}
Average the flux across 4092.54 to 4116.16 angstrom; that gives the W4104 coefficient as 33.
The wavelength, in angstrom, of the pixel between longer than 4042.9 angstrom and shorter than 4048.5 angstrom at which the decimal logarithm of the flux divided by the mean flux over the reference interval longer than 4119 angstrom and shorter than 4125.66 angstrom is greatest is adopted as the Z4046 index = 4047.09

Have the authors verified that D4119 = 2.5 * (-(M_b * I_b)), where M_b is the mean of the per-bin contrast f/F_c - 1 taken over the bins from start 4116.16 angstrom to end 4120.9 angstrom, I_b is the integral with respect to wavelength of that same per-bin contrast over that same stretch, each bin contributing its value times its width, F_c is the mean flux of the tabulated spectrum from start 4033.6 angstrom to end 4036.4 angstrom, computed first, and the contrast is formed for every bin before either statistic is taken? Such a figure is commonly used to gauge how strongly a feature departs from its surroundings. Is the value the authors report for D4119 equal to -15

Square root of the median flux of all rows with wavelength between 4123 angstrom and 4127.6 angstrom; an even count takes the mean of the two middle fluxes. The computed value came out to 6.3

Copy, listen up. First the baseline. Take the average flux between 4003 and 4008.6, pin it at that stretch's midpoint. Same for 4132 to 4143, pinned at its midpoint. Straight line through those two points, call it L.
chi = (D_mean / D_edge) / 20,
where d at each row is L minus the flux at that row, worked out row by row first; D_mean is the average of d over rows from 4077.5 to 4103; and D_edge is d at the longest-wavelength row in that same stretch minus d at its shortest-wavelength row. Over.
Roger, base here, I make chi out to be -0.02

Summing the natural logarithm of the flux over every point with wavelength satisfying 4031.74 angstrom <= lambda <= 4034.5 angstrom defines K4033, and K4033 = 8.7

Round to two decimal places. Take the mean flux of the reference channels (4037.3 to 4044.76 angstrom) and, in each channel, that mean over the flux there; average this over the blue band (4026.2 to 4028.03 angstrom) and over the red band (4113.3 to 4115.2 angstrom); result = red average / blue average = 0.49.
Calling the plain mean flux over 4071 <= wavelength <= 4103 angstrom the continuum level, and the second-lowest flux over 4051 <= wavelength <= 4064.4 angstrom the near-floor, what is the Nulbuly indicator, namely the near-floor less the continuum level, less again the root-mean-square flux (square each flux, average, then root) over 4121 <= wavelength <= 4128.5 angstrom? -45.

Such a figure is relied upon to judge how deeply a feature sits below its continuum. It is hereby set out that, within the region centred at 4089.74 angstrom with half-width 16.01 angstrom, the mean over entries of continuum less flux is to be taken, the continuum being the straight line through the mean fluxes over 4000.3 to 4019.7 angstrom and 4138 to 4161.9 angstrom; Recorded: -2.4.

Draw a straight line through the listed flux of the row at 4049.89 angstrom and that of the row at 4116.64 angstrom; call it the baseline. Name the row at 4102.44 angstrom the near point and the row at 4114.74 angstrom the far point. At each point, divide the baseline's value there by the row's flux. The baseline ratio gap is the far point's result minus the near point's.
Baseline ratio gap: -0.20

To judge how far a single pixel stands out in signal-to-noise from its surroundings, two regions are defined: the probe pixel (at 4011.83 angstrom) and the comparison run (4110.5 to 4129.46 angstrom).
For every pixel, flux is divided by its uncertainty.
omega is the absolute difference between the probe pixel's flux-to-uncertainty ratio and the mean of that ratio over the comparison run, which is 25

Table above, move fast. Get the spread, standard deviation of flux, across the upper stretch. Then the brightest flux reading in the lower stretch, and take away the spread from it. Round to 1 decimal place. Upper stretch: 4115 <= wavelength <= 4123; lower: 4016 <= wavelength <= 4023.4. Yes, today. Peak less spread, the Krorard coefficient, 18.4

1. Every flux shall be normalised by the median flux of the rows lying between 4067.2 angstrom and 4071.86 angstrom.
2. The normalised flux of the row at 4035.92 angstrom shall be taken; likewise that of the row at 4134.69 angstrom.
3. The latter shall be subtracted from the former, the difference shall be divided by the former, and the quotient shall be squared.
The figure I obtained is 0.56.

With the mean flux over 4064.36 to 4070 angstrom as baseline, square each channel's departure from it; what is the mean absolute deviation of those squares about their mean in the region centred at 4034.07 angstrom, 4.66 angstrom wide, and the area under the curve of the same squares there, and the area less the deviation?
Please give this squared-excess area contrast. 24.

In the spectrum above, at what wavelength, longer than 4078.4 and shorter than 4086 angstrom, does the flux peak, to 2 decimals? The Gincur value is 4085.48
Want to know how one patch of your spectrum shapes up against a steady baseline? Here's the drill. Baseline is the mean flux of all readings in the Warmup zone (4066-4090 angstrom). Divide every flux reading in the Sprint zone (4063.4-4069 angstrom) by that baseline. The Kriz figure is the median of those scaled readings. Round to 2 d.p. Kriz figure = 0.90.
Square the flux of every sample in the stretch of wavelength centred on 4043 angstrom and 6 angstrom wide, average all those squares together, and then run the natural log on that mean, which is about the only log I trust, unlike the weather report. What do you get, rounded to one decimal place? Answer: 5.9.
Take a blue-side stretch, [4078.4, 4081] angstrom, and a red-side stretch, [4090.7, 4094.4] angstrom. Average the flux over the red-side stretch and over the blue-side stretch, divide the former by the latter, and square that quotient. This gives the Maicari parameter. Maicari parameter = 1.3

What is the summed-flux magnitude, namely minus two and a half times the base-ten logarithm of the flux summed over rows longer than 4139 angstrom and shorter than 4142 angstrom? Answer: -4.94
